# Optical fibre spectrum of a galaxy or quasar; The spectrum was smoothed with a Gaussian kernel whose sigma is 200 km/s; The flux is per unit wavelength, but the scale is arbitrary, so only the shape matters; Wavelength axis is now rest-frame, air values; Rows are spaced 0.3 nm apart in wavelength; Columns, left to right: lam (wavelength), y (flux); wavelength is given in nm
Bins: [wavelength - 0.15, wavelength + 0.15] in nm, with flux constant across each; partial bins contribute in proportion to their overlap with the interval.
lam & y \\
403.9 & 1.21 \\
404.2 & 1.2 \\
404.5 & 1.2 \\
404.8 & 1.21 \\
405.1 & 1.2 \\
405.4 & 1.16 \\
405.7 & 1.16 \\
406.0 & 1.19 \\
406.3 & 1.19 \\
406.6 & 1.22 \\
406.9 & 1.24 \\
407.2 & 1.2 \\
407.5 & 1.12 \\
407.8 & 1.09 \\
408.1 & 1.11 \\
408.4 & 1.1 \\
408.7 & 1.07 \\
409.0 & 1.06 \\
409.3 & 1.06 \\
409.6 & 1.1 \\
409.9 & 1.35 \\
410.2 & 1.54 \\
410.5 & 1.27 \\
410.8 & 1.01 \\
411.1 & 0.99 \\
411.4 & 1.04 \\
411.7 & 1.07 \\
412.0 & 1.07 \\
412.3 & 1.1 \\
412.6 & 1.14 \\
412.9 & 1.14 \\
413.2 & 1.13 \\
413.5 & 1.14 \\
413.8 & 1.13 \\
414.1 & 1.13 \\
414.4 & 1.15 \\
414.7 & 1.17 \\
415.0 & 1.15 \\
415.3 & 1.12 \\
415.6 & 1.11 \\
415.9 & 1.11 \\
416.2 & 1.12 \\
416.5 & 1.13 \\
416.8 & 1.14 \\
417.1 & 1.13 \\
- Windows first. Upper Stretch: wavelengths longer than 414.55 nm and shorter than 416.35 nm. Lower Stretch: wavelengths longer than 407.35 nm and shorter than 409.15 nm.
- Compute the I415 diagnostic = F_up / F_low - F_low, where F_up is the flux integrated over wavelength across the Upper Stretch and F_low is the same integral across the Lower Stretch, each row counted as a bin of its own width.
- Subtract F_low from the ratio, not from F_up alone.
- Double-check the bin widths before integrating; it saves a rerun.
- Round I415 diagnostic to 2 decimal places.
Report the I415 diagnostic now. -0.93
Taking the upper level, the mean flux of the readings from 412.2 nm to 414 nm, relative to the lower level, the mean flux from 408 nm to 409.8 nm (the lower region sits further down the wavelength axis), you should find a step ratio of 1.04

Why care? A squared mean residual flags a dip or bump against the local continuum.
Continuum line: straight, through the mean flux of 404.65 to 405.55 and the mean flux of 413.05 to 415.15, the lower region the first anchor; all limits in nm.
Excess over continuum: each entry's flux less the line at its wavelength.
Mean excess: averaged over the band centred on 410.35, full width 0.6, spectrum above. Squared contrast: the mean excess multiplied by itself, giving 0.0588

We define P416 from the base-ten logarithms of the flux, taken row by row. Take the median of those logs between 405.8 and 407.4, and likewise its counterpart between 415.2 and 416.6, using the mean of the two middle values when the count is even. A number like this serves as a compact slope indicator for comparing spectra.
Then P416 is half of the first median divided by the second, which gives 0.80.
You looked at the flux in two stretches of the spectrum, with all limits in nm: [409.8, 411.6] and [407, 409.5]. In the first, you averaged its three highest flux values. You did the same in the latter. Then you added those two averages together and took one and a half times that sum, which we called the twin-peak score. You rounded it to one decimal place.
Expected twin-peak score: 3.8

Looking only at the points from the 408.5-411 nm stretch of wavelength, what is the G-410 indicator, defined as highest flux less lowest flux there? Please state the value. 0.53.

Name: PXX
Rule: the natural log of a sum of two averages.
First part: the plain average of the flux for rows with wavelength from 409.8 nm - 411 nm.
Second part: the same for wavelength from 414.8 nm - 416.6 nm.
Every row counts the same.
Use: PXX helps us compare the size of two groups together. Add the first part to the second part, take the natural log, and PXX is 0.88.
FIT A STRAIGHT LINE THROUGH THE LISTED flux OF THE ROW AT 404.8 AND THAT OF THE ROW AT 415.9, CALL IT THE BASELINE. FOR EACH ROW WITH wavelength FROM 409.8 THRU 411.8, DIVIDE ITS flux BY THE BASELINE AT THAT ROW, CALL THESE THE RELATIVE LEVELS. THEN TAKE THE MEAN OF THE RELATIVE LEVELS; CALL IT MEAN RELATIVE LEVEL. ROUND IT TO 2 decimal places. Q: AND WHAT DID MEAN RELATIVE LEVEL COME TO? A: 1.02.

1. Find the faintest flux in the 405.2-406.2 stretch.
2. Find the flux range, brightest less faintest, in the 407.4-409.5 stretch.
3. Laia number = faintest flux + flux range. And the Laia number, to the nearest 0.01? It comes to 1.22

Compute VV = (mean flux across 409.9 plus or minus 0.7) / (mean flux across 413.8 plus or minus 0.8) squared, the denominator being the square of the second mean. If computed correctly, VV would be 0.98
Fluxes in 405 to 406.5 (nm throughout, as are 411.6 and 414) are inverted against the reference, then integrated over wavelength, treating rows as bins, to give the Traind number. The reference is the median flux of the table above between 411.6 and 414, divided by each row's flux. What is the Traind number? 1.44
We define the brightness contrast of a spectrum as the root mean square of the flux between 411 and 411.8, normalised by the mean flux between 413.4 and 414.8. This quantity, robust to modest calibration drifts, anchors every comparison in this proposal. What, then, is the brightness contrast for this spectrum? 0.90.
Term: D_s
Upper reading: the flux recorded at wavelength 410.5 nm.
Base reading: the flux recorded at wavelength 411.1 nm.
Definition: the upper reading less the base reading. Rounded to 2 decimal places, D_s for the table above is 0.28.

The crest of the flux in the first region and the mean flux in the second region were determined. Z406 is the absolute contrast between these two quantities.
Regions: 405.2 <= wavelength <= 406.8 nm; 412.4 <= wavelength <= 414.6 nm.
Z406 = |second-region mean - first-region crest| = 0.083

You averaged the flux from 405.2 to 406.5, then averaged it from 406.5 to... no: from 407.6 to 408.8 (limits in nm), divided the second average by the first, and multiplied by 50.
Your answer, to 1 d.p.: 46.5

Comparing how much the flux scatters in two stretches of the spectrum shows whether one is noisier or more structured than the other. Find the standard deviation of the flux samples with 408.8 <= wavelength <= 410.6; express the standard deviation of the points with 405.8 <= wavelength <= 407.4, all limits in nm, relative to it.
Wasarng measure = 0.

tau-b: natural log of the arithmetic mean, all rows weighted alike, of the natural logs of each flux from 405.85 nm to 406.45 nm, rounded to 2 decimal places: -1.75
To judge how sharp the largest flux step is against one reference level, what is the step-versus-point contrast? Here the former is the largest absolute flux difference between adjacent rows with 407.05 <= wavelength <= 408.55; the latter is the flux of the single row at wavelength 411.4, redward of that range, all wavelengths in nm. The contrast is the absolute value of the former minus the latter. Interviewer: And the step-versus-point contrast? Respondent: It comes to 0.96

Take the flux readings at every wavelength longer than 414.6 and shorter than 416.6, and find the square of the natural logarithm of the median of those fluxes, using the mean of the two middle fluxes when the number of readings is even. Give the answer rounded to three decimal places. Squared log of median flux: 0.013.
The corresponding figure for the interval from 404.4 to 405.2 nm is 0.033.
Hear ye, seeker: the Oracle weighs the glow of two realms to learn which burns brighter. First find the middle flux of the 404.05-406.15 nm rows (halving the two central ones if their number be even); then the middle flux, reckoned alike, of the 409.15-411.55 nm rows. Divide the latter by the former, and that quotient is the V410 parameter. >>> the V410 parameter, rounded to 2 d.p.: 0.90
